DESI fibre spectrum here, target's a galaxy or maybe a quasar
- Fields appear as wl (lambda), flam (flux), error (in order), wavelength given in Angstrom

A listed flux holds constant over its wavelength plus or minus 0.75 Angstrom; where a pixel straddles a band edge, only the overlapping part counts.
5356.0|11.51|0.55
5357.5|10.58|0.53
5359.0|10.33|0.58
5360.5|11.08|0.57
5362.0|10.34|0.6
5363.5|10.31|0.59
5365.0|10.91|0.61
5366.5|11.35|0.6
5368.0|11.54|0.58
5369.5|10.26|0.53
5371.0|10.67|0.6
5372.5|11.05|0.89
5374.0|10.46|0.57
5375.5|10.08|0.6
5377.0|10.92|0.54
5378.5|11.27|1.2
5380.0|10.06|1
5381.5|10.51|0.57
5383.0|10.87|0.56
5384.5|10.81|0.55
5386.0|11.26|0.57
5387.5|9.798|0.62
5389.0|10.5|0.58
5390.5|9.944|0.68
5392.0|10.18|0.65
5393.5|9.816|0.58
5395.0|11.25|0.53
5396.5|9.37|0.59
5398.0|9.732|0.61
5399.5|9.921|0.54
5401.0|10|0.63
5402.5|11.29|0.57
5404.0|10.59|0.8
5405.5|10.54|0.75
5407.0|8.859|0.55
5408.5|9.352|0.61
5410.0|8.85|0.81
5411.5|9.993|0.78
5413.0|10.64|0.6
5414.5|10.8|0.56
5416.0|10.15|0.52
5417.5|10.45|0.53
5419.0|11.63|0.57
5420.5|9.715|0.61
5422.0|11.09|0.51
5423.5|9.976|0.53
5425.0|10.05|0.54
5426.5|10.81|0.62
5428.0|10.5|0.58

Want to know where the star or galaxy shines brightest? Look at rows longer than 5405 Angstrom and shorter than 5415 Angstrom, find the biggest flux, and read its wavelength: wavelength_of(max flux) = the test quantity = 5414.5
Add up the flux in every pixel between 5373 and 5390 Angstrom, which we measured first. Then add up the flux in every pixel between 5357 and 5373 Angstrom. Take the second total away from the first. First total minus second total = -1.9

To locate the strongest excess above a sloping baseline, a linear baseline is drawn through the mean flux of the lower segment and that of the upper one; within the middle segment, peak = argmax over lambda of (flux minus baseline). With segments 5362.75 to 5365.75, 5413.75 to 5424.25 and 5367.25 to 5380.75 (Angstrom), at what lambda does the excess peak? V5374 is 5368.0 Angstrom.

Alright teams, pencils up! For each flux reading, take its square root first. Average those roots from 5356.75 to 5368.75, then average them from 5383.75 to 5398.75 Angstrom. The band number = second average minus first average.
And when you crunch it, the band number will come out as -0.084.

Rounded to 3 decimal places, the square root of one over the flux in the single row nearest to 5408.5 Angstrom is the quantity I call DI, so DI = 0.327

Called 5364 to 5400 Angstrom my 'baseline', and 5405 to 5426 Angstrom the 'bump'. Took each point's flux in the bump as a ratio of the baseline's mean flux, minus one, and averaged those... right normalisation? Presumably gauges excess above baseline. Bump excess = -0.035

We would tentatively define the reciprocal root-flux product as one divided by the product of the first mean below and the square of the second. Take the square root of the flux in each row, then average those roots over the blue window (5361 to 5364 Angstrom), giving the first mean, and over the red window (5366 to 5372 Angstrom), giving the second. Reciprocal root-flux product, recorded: 0.0284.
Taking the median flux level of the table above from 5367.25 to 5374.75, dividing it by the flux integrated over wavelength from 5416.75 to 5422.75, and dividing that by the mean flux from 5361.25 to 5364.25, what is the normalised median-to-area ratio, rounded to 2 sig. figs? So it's 0.016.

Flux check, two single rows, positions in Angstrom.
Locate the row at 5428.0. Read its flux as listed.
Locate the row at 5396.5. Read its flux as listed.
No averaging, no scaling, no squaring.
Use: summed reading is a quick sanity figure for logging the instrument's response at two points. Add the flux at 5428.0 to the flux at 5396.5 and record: 19.9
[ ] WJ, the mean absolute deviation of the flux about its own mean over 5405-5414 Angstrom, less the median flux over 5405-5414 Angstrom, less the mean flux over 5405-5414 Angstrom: -18.7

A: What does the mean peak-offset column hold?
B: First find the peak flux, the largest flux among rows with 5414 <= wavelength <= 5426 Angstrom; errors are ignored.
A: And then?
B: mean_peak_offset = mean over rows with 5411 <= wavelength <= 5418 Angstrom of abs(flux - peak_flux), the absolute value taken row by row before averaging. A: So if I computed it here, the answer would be 1.2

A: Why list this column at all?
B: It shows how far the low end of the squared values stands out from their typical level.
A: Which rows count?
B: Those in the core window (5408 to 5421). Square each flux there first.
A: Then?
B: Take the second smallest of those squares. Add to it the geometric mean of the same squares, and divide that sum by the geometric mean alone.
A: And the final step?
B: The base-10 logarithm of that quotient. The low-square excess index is 0.267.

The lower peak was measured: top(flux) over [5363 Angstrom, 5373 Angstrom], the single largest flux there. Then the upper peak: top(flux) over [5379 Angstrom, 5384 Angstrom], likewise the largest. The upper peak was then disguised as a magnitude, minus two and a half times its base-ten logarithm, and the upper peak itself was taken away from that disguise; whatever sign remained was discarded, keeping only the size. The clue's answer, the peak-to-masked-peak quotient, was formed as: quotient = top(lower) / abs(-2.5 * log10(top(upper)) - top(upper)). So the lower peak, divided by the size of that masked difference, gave 0.86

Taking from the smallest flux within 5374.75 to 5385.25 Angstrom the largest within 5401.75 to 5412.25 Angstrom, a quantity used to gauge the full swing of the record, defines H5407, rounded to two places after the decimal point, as -1.23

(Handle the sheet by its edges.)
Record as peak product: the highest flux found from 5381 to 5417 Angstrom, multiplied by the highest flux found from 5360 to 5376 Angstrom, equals 130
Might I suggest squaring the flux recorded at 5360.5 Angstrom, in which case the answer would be 123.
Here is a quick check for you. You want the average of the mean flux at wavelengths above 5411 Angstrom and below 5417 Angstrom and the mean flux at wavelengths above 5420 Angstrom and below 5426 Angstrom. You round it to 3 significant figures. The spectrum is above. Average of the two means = 10.3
